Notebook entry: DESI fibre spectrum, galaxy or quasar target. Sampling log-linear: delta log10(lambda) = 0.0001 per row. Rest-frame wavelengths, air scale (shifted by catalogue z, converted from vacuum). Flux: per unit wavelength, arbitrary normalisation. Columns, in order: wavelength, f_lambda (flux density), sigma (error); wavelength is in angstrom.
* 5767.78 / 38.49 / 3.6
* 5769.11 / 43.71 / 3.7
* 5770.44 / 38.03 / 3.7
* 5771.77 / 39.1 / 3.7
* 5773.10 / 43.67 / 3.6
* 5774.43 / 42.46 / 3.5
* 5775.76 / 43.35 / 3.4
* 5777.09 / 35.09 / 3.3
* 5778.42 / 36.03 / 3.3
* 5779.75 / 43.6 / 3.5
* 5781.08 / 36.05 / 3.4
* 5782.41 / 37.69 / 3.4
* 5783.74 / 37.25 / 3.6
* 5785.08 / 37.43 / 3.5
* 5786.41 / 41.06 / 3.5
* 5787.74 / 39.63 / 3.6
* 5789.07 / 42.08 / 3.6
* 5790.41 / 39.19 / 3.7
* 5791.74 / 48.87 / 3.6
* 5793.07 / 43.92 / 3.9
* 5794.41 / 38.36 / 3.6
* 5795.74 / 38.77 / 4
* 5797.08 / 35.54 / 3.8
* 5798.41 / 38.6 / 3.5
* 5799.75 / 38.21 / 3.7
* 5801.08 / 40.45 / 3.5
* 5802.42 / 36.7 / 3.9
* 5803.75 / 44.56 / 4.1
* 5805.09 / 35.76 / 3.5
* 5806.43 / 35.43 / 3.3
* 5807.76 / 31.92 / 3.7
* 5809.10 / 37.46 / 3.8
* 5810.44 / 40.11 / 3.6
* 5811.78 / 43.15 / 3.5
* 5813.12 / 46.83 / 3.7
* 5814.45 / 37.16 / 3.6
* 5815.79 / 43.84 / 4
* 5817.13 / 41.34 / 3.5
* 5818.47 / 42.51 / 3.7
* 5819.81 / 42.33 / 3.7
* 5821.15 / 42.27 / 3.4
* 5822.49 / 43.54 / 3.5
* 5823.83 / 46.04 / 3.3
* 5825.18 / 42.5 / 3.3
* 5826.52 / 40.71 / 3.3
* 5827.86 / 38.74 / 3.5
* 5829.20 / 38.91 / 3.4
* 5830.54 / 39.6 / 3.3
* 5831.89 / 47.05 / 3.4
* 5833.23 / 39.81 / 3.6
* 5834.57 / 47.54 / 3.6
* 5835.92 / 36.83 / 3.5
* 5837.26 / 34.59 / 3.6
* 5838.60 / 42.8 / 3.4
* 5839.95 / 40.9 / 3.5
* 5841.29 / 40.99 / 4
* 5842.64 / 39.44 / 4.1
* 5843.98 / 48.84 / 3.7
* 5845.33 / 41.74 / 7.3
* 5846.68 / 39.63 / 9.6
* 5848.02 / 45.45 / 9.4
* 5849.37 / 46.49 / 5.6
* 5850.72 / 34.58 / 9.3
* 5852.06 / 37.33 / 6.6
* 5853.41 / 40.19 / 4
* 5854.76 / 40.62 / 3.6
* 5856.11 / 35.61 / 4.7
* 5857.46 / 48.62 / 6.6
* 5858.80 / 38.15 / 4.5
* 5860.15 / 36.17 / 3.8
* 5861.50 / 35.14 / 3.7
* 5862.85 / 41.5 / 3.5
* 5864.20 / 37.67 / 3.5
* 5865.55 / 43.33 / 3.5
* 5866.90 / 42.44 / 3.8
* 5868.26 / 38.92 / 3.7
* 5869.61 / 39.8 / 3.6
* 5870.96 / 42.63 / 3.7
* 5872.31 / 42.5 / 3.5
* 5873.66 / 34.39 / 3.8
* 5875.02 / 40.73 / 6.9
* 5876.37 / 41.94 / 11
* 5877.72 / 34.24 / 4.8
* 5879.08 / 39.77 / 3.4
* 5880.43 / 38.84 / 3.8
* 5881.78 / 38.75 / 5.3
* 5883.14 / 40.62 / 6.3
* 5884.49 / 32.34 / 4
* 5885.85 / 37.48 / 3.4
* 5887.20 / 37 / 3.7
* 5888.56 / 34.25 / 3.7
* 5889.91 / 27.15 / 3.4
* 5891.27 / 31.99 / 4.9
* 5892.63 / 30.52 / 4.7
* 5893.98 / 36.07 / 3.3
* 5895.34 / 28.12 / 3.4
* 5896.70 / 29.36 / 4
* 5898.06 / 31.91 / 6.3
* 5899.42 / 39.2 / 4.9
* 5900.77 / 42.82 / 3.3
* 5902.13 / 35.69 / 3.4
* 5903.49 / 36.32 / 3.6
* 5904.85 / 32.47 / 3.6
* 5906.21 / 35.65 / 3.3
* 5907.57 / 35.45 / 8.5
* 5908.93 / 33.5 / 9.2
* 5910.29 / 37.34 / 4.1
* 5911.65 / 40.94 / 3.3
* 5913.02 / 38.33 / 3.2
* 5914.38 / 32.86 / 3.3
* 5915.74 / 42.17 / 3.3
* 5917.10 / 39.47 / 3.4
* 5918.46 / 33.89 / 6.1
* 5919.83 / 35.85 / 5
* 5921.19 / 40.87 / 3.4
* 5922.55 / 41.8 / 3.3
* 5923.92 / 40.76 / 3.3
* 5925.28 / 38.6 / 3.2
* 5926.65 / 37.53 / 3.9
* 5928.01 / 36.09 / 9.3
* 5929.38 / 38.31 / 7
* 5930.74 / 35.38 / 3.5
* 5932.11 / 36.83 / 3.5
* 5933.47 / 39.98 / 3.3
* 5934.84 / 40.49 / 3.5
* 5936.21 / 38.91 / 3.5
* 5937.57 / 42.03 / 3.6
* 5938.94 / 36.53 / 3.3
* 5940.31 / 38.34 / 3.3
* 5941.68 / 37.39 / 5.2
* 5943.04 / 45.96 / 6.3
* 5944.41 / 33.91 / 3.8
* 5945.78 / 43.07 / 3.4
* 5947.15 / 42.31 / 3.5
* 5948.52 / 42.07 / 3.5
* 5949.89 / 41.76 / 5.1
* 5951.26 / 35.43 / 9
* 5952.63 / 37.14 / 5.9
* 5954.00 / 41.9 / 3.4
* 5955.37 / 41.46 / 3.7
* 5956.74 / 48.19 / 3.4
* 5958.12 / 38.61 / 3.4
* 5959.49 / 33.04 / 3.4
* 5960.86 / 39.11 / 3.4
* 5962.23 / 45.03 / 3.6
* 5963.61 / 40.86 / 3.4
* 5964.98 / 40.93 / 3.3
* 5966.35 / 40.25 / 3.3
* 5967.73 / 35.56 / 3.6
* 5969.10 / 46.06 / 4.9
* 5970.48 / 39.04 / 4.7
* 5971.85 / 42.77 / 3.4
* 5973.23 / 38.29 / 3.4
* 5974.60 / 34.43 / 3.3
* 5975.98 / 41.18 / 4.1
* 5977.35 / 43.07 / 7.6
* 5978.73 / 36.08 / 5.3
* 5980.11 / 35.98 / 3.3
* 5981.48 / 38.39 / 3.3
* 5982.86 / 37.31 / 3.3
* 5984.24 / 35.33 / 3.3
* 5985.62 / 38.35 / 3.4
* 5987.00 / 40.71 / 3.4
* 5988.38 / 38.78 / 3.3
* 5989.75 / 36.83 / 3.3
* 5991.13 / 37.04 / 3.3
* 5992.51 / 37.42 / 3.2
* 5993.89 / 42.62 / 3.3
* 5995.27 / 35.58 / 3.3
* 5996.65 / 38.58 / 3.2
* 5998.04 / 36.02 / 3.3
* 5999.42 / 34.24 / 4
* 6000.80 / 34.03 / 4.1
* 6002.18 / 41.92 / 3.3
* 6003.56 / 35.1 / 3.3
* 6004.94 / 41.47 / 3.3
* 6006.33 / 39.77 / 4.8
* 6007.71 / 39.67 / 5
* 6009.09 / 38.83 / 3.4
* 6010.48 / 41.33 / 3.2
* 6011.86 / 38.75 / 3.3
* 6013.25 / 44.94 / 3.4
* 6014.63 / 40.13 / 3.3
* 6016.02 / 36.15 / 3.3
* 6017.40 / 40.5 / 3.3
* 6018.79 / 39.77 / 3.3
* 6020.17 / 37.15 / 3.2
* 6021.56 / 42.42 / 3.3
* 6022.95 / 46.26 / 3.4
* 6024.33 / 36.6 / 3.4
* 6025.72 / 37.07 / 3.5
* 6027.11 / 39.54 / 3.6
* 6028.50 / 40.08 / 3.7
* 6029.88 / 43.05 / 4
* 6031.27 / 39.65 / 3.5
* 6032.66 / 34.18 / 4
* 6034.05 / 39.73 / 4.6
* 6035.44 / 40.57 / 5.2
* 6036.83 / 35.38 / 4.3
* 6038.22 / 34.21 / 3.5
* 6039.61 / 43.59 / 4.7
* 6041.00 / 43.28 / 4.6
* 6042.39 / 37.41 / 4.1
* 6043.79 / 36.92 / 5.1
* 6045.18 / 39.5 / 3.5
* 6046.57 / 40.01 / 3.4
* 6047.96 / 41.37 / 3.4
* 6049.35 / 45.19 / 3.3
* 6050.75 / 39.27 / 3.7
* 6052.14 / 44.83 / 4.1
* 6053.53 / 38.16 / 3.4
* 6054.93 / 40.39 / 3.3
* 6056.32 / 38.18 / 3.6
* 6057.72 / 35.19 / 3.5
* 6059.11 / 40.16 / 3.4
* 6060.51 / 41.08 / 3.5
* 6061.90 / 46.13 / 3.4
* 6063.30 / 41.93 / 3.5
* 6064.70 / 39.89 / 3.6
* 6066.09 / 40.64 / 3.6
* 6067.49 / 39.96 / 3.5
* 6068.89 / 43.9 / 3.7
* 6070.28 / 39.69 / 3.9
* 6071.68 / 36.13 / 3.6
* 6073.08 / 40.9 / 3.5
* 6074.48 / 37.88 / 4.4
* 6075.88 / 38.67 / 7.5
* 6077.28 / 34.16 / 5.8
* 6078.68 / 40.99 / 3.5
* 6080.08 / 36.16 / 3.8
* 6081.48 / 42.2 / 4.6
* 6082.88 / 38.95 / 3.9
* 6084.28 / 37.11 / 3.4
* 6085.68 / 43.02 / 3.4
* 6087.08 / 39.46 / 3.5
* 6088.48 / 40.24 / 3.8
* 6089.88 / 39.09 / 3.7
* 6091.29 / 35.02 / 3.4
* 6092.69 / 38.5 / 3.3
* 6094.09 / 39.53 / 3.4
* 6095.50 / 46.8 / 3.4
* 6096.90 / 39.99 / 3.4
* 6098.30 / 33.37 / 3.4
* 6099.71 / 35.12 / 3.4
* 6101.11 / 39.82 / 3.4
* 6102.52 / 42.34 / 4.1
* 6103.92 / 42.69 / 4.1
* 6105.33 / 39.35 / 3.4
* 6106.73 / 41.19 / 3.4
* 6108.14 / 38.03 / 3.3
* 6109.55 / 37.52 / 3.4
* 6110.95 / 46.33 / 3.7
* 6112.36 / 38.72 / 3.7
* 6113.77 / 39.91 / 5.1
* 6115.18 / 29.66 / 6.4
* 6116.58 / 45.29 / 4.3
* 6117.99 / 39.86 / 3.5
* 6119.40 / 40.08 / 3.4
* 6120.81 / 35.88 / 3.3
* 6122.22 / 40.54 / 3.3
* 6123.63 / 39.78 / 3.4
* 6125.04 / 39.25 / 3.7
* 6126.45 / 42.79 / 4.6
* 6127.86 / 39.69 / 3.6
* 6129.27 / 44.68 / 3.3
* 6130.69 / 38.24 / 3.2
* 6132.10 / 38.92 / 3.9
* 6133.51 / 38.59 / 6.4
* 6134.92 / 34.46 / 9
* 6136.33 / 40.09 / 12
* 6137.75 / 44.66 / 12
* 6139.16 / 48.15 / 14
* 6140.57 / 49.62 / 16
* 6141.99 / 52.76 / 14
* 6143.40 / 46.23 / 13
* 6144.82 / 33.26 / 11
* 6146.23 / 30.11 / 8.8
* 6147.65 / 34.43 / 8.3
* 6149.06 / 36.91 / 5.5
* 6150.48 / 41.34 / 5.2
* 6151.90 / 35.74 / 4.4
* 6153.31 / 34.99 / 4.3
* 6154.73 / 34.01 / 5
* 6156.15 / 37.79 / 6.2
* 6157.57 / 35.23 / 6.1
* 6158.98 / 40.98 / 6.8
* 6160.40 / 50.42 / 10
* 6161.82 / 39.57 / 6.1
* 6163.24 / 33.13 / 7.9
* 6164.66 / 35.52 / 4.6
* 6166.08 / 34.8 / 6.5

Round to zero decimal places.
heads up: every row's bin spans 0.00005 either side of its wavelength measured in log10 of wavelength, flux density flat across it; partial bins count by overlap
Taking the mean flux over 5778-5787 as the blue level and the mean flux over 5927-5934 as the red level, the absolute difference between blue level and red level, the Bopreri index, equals 1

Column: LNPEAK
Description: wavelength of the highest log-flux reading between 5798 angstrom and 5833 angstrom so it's 5831.89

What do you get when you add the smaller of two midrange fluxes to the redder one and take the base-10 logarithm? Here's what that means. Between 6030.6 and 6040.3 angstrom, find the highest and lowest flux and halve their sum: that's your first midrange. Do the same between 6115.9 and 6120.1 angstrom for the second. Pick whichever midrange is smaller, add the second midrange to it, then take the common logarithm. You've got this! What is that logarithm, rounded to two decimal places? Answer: 1.91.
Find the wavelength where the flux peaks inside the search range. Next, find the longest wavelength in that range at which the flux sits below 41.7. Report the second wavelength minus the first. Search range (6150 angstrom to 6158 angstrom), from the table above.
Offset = 7.1 angstrom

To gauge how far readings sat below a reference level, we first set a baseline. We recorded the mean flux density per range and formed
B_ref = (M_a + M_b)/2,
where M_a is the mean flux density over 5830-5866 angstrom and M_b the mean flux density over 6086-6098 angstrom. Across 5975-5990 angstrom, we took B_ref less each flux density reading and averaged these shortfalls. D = 1.9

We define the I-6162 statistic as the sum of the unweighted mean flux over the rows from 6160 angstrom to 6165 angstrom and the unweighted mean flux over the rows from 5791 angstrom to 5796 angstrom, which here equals 82.1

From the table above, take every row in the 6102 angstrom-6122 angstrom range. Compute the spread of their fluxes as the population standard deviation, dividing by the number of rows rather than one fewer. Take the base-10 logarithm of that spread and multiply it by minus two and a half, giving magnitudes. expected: -1.5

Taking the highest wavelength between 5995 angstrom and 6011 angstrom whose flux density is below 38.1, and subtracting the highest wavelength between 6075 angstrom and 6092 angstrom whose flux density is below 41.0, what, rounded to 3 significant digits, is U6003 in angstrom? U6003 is -87.7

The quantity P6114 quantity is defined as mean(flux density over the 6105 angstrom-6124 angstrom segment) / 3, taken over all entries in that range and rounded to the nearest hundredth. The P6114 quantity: 13.15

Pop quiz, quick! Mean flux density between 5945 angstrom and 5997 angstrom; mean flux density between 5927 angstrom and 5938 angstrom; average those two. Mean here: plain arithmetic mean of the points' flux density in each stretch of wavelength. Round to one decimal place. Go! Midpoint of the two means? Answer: 39.0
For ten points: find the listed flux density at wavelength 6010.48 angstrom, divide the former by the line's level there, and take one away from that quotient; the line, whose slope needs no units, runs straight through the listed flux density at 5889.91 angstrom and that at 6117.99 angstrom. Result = 0.22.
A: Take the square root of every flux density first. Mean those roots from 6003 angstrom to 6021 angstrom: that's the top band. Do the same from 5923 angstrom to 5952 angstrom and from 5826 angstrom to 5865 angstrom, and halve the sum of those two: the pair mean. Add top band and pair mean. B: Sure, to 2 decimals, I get 12.59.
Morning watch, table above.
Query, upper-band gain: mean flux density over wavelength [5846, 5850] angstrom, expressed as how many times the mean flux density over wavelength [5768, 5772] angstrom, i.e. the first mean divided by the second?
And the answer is 1.09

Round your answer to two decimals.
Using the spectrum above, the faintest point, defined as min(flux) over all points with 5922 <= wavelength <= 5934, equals 35.38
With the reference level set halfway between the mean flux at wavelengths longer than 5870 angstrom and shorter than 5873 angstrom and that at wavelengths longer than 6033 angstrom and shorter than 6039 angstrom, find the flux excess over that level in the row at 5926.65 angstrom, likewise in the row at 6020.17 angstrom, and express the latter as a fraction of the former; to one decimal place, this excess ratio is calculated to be 1.2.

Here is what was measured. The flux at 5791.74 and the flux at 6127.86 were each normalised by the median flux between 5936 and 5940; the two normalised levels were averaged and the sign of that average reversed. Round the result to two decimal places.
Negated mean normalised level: -1.14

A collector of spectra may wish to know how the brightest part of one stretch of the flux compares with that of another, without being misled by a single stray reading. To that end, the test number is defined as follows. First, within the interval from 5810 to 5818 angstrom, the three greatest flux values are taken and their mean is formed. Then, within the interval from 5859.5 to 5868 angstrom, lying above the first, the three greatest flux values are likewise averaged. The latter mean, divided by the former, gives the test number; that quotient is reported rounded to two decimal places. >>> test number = 0.95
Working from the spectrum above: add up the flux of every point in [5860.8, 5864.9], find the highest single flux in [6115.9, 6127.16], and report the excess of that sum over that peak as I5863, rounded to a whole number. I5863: 69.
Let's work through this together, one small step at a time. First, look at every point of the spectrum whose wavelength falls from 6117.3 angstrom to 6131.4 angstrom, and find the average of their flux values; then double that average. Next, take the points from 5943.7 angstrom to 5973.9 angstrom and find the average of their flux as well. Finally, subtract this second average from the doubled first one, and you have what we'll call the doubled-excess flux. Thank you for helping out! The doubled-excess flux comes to 39.8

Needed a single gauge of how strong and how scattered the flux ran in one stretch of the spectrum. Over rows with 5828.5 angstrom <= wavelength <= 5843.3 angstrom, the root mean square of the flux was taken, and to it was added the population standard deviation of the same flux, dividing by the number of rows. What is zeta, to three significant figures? 44.6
